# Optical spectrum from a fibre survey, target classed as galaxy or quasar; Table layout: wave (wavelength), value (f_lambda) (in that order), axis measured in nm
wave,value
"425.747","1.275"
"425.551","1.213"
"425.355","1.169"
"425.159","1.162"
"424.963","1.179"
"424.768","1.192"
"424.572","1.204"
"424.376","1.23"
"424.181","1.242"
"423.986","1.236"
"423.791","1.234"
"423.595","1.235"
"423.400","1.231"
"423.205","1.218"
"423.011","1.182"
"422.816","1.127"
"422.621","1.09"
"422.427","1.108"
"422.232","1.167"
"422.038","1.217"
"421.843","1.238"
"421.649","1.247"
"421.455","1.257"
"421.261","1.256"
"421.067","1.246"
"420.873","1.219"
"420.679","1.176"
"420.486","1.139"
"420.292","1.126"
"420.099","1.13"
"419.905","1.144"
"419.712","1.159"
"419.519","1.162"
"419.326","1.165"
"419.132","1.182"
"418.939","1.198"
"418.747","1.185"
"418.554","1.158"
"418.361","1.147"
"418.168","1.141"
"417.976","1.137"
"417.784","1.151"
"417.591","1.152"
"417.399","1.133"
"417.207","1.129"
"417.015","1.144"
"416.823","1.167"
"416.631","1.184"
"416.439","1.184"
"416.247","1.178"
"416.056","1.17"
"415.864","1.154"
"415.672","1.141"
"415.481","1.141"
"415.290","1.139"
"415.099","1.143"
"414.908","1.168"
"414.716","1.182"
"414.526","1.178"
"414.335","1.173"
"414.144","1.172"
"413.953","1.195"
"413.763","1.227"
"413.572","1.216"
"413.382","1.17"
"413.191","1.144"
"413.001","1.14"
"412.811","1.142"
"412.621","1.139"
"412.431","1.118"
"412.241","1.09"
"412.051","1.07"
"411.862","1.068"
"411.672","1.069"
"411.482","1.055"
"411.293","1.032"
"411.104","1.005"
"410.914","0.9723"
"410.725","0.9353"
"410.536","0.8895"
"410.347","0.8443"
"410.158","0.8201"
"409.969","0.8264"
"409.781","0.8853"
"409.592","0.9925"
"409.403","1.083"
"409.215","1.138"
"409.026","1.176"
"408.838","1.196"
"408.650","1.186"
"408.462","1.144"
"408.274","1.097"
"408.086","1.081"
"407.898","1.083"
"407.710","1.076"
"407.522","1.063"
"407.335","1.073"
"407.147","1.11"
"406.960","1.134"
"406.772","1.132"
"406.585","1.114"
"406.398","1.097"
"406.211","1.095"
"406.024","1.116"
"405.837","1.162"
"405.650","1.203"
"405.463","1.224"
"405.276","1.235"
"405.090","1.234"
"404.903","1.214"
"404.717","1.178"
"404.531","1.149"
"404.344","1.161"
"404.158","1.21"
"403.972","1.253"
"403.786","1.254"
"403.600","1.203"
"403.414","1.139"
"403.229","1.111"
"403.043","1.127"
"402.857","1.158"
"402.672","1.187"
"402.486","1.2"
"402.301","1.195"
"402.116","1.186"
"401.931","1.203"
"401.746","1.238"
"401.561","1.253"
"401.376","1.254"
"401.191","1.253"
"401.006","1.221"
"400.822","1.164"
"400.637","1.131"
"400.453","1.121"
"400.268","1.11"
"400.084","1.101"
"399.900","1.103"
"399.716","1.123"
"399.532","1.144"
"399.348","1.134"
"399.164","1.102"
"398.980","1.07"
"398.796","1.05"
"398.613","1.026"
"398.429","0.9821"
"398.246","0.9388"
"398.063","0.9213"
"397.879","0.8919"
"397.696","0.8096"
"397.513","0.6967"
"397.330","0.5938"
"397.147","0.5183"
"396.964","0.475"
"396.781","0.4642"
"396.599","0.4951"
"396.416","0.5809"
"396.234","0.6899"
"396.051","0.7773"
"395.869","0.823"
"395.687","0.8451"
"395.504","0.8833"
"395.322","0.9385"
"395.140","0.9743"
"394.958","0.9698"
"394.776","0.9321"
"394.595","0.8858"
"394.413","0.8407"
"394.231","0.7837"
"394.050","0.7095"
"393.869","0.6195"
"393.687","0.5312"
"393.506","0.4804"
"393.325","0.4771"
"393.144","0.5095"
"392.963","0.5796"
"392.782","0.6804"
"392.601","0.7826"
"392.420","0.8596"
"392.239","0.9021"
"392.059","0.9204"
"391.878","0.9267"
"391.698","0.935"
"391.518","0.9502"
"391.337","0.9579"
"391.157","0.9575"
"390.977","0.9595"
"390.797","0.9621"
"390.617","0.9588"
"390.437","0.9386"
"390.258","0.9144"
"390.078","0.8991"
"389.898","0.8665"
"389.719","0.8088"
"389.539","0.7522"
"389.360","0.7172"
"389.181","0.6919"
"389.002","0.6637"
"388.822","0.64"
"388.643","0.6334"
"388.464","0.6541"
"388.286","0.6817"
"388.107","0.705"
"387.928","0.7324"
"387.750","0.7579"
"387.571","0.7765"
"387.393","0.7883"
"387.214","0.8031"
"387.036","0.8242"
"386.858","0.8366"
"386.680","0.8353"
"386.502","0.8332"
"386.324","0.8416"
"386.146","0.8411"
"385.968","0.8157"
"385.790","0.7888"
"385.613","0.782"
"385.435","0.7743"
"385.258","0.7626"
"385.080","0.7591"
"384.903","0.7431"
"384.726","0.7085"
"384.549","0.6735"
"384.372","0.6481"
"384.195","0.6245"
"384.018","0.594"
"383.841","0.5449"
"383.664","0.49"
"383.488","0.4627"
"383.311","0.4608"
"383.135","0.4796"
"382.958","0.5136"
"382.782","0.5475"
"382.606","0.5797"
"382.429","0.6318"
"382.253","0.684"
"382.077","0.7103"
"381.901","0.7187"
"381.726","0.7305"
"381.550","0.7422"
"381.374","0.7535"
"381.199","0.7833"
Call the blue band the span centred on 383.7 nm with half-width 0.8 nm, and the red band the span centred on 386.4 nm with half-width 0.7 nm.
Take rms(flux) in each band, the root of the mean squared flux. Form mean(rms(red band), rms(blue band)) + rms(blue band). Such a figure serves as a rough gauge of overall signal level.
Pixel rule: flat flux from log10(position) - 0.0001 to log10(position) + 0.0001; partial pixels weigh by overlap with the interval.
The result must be 1.22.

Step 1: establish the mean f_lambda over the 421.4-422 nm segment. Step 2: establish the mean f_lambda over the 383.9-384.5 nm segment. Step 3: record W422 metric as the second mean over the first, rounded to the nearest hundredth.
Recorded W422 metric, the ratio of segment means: 0.50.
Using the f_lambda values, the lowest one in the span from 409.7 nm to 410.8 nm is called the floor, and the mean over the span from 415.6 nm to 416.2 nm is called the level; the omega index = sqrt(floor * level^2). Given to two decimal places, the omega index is 1.05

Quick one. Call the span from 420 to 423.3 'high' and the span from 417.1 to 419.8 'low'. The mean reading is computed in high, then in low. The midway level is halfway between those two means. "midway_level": 1.17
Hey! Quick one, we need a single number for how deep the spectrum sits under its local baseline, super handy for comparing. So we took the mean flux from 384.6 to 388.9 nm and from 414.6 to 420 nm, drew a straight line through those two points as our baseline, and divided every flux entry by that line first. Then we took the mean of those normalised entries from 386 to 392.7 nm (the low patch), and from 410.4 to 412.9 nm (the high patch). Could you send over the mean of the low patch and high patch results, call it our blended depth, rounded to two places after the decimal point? 1.00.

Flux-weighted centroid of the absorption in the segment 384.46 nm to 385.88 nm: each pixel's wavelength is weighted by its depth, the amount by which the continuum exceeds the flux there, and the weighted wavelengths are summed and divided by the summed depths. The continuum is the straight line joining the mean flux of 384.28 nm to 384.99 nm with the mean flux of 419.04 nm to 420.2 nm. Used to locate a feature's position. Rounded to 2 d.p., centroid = 385.41 nm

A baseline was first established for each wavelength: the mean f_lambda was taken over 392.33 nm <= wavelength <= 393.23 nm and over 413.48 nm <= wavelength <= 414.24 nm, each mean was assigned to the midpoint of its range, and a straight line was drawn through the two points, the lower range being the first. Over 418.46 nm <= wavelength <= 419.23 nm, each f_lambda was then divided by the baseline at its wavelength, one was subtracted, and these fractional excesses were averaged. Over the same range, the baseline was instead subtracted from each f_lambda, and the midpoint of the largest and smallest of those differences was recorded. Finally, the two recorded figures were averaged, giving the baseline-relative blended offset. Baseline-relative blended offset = -0.1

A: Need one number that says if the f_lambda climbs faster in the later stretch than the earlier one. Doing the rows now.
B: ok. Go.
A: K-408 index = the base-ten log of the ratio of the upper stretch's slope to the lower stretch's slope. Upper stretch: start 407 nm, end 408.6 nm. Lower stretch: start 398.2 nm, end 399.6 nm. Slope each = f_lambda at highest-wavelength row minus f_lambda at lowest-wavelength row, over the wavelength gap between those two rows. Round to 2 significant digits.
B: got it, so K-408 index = -0.79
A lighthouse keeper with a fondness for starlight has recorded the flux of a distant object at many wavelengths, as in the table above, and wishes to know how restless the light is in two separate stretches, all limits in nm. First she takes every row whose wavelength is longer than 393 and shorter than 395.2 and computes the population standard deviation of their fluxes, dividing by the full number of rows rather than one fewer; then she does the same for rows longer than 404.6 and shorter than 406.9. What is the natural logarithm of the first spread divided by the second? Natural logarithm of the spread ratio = 1.3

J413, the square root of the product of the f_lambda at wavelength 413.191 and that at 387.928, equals 0.92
